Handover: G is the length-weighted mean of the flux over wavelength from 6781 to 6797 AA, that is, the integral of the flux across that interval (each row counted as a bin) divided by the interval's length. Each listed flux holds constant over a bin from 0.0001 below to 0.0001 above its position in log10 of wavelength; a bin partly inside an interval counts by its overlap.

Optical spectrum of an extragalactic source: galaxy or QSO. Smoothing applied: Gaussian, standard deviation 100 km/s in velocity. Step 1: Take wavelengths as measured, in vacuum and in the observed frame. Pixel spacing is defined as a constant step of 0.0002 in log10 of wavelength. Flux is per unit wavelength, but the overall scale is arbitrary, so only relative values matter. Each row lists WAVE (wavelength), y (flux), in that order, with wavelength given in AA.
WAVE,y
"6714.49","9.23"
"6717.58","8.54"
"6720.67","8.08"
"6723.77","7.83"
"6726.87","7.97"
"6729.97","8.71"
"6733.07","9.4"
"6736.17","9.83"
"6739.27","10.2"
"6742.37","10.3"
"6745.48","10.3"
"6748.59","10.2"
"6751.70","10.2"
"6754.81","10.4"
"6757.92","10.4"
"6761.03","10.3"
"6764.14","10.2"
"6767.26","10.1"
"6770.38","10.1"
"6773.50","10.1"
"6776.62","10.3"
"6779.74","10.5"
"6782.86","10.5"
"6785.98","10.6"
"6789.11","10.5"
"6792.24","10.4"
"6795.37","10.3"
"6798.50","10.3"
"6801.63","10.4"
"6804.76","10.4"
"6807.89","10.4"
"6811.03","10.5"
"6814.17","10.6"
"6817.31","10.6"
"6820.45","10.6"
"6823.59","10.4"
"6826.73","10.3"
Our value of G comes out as 10.46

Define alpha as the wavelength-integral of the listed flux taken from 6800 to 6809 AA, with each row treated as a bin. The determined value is 94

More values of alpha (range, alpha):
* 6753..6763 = 104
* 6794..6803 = 93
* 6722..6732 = 82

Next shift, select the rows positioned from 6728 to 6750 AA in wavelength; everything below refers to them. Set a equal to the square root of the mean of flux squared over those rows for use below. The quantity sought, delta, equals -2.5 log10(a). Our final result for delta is -2.49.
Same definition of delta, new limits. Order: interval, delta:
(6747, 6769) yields -2.53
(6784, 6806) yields -2.54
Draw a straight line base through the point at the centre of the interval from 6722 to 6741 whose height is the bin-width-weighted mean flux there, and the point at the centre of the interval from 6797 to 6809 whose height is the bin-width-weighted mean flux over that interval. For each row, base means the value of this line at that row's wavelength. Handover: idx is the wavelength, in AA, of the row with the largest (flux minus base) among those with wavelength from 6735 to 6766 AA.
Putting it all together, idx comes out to 6742.37 AA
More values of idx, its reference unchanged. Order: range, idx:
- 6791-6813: 6792.24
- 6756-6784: 6757.92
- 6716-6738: 6736.17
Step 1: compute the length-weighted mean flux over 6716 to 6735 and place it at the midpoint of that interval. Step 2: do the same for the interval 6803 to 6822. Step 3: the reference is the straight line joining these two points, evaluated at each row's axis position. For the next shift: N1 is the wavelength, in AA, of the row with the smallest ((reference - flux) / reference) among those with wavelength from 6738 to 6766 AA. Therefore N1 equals 6742.37 AA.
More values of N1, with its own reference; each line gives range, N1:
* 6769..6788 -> 6779.74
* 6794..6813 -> 6795.37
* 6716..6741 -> 6739.27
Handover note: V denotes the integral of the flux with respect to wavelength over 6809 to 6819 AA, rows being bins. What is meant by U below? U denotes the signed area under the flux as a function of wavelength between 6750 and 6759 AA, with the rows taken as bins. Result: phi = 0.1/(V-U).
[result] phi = 0.008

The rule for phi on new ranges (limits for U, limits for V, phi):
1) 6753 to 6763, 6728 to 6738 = -0.009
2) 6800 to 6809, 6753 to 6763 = 0.010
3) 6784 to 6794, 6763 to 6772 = -0.007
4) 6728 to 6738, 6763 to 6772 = -0.057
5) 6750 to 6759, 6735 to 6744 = -0.055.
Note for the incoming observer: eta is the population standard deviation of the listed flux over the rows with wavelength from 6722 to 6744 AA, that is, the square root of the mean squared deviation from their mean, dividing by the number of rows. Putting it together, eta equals 0.95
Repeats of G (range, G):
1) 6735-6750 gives 10.17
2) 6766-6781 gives 10.21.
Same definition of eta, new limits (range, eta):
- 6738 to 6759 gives 0.08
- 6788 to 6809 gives 0.06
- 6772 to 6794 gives 0.16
